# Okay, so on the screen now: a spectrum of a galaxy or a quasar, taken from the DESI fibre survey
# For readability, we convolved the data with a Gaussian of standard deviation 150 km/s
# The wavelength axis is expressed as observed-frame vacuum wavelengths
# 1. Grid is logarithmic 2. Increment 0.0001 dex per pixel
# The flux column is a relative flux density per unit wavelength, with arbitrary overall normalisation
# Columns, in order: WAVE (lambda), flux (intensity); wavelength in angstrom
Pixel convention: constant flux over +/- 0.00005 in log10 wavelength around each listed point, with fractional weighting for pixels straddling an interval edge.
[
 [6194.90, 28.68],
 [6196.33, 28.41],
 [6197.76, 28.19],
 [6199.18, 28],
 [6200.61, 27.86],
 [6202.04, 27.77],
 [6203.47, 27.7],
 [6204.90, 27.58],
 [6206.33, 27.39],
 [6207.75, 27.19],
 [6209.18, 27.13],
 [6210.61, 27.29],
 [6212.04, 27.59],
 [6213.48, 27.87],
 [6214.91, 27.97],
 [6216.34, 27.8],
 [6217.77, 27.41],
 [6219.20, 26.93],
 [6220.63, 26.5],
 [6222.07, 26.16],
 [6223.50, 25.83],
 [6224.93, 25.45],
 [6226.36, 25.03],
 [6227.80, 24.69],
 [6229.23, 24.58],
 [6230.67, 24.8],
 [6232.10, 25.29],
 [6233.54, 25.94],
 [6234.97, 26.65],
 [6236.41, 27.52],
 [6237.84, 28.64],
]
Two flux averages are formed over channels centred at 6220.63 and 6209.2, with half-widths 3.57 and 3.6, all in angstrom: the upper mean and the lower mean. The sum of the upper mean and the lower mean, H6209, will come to 53.9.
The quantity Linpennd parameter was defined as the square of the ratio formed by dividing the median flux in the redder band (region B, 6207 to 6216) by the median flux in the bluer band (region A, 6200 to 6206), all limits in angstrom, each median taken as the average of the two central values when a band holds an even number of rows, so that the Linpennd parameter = 0.98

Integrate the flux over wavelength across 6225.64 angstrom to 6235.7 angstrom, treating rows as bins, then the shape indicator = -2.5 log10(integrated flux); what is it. -6.01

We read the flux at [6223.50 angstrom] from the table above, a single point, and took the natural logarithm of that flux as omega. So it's 3.25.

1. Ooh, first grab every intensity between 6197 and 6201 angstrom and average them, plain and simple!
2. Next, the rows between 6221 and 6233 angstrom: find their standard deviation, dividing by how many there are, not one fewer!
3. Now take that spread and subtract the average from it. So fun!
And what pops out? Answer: -27.5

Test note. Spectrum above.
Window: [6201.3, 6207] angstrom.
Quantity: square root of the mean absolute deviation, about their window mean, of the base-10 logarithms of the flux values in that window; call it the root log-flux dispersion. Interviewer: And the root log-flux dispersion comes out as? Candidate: 0.044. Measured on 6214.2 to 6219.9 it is 0.075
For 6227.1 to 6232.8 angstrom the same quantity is 0.063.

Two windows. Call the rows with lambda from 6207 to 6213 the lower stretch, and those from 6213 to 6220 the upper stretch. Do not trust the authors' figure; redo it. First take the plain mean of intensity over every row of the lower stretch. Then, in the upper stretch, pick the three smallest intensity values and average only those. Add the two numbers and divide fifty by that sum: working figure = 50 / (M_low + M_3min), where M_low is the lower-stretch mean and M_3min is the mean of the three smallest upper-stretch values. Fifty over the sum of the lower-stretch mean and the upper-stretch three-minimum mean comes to 0.914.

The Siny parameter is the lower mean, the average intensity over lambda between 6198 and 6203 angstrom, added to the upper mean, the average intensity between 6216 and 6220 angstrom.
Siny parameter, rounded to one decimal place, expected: 55.3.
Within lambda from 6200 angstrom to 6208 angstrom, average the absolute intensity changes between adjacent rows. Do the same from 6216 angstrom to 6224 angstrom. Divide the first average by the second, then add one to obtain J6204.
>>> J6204 1.34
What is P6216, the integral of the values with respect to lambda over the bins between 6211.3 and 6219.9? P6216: 237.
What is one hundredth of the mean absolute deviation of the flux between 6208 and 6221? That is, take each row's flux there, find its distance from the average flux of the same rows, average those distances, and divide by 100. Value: 0.0038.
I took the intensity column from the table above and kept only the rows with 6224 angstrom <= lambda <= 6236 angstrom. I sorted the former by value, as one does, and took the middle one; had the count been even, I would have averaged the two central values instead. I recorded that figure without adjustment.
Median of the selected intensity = 25.2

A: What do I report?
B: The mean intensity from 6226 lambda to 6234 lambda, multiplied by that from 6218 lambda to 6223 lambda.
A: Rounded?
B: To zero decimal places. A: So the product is 665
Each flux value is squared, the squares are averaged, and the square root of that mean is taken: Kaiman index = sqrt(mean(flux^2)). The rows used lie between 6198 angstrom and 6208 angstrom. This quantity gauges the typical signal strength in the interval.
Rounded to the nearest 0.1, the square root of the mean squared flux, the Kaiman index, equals 27.6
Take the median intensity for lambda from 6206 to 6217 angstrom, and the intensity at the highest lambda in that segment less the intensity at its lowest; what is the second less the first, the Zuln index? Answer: -27.1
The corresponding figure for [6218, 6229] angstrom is -28.1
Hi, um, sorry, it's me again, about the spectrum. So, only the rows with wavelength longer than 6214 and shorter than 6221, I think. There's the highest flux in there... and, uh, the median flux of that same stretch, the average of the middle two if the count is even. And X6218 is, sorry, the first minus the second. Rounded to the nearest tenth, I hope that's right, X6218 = 0.6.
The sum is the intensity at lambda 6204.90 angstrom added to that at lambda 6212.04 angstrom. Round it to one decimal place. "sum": 55.2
